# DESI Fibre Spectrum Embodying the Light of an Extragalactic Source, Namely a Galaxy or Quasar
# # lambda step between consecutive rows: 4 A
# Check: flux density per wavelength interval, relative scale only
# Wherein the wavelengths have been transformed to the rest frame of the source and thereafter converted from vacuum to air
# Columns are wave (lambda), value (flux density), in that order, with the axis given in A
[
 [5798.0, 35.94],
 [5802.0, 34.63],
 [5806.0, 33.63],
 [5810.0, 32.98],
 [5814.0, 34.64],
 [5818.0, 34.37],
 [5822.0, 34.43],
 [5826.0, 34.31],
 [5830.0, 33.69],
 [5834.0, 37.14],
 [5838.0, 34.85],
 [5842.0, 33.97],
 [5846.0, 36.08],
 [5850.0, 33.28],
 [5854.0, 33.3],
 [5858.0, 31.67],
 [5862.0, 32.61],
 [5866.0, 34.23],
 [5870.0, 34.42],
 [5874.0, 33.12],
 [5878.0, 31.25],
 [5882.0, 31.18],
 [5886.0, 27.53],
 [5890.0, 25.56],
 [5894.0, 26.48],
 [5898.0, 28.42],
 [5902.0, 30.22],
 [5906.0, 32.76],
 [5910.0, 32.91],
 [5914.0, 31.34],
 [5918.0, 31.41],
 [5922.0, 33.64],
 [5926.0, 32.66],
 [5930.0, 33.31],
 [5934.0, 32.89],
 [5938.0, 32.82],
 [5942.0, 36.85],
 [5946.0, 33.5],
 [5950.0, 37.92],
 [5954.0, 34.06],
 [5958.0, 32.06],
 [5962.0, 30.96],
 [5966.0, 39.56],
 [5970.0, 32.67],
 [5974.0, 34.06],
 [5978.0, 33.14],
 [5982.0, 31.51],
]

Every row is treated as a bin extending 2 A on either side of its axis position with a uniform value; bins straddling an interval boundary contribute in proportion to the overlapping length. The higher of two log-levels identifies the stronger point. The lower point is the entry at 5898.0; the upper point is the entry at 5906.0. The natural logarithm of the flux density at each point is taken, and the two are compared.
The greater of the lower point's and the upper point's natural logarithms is 3.49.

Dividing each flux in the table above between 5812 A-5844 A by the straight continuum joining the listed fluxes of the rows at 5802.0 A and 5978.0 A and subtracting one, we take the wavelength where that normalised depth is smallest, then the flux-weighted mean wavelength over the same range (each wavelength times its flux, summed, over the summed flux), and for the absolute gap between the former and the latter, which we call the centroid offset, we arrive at 2.0 A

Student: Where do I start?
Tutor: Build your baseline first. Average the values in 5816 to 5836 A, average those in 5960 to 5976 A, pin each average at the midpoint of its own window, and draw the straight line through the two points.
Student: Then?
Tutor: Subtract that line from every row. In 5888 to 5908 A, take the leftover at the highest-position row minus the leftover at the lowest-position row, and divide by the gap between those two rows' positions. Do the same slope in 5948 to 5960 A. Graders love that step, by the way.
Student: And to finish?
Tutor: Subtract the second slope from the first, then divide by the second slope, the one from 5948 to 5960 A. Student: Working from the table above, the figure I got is -1.6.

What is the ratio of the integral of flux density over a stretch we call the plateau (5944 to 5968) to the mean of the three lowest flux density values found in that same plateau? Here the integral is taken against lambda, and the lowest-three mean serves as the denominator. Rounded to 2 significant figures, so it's 26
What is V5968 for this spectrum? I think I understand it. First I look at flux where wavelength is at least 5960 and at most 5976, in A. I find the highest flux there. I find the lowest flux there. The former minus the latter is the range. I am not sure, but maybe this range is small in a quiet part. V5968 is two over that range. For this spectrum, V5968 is 0.23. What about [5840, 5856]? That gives 0.71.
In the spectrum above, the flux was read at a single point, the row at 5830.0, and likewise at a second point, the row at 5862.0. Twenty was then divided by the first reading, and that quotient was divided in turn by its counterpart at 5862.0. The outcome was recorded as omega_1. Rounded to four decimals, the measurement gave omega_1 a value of 0.0182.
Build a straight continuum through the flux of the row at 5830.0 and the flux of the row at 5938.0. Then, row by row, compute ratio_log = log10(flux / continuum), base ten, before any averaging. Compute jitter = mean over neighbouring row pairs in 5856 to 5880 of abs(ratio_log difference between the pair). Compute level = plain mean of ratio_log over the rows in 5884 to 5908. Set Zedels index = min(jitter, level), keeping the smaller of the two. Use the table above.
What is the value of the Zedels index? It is -0.0673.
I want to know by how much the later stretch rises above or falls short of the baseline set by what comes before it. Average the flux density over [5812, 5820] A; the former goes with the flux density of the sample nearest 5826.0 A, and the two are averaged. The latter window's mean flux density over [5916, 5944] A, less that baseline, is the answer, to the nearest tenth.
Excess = -1.0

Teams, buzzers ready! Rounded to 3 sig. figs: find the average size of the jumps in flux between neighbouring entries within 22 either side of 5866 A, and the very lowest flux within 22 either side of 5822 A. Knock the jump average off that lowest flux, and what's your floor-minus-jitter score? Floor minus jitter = 31.6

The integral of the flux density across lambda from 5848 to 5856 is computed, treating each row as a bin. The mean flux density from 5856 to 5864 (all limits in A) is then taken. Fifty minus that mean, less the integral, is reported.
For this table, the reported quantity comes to -248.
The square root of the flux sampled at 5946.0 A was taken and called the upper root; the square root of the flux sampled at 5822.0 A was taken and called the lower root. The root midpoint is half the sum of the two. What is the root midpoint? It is 5.83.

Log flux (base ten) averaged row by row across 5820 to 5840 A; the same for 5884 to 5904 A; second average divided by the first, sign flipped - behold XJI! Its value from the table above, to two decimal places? -0.93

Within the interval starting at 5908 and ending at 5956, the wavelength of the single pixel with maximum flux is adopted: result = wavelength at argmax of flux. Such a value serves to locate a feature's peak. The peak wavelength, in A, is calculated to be 5950.0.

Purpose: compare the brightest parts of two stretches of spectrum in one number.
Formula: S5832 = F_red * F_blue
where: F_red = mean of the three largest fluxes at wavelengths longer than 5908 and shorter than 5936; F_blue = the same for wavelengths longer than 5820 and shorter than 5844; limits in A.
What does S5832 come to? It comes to 1181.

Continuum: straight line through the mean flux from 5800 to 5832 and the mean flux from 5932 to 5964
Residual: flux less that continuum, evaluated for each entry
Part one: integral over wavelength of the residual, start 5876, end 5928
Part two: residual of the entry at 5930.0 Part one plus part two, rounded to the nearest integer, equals -185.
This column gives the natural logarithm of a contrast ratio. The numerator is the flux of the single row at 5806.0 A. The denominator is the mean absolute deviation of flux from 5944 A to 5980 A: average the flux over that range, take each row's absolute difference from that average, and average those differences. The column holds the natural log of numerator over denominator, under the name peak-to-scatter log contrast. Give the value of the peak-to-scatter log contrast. 2.82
